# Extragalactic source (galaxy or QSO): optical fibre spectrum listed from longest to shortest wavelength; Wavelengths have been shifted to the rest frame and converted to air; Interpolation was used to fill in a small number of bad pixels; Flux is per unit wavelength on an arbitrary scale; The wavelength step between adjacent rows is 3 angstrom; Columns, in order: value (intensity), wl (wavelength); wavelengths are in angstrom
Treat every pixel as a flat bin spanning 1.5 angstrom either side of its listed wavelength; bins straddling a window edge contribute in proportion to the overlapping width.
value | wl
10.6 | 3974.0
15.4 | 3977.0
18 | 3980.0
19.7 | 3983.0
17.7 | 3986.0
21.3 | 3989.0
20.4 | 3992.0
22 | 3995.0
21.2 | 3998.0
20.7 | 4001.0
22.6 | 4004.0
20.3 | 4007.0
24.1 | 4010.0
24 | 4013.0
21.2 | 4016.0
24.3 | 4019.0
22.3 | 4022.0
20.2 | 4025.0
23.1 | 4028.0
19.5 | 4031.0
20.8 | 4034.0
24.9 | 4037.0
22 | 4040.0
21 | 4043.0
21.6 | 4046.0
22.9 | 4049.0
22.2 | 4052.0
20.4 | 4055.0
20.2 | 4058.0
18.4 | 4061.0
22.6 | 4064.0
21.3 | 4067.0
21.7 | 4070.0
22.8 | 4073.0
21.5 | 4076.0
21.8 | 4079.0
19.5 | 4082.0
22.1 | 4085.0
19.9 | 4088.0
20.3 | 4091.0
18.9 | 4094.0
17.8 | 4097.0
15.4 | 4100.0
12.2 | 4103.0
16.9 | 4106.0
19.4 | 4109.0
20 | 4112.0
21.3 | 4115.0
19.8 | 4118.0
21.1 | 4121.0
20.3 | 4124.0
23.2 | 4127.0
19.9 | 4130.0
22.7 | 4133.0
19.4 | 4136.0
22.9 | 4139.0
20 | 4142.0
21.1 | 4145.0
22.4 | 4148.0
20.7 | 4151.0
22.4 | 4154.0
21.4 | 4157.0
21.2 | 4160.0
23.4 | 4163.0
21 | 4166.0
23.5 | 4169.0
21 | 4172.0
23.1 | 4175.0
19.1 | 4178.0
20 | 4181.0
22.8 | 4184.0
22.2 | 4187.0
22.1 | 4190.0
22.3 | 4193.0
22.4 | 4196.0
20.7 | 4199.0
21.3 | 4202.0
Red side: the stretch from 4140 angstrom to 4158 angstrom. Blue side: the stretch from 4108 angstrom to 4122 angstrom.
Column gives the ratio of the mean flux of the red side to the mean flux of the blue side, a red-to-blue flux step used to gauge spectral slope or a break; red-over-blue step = 1.05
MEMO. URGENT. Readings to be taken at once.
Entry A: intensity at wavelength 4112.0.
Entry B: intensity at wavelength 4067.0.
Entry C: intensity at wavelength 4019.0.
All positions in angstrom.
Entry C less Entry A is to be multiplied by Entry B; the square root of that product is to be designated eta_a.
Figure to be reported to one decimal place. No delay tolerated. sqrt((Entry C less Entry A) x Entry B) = 9.6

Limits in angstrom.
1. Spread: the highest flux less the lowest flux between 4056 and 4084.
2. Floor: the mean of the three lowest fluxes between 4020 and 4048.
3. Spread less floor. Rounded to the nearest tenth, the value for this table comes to -15.8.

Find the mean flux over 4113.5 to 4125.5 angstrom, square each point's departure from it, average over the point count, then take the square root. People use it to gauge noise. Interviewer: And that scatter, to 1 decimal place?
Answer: 0.6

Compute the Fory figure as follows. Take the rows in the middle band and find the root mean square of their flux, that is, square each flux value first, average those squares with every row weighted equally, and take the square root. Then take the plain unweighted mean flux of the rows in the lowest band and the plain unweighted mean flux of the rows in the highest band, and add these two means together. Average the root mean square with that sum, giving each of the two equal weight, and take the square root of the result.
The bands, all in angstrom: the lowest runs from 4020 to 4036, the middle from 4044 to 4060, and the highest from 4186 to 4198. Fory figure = 5.70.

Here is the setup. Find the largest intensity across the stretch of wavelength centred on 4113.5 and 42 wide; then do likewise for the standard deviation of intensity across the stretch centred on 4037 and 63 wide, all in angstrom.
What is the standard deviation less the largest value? -21.5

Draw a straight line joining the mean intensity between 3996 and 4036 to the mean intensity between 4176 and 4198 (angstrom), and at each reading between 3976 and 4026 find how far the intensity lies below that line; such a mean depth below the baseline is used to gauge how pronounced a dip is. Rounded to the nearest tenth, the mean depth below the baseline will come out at 1.0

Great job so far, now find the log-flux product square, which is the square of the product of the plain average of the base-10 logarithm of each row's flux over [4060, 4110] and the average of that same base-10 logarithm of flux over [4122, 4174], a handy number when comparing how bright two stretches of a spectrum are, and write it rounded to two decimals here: 2.94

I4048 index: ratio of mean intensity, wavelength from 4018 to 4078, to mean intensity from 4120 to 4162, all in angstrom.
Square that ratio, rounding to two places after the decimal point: 1.03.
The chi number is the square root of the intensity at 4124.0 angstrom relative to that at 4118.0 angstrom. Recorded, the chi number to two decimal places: 1.01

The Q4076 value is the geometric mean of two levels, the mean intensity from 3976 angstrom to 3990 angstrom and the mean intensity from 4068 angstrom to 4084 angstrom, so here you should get 19.9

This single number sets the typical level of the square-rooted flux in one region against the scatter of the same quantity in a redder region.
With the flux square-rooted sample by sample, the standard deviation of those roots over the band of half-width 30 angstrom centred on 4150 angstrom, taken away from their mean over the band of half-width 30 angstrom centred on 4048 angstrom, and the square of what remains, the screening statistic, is 20.3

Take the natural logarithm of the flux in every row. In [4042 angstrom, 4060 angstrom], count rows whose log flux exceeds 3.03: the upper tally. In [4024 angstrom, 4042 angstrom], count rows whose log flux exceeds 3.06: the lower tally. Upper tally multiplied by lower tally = 12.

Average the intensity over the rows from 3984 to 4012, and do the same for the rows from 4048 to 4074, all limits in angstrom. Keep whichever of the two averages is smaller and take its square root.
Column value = 4.60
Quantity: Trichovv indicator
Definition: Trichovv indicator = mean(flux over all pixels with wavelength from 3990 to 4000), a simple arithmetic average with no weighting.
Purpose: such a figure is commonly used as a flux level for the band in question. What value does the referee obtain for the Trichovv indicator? 21.2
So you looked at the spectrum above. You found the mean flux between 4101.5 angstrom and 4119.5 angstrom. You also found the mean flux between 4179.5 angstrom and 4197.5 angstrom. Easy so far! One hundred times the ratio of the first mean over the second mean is 83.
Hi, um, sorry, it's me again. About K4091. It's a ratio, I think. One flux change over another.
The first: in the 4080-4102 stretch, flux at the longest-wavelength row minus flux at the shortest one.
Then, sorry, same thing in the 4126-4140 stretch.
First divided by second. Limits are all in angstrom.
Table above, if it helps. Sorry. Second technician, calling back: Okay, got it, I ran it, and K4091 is 14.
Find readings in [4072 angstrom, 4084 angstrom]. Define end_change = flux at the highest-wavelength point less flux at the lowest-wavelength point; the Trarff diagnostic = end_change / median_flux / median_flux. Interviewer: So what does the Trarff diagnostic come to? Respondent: -0.0070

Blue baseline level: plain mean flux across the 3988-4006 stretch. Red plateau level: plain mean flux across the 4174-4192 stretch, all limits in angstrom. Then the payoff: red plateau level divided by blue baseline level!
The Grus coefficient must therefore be 1.01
